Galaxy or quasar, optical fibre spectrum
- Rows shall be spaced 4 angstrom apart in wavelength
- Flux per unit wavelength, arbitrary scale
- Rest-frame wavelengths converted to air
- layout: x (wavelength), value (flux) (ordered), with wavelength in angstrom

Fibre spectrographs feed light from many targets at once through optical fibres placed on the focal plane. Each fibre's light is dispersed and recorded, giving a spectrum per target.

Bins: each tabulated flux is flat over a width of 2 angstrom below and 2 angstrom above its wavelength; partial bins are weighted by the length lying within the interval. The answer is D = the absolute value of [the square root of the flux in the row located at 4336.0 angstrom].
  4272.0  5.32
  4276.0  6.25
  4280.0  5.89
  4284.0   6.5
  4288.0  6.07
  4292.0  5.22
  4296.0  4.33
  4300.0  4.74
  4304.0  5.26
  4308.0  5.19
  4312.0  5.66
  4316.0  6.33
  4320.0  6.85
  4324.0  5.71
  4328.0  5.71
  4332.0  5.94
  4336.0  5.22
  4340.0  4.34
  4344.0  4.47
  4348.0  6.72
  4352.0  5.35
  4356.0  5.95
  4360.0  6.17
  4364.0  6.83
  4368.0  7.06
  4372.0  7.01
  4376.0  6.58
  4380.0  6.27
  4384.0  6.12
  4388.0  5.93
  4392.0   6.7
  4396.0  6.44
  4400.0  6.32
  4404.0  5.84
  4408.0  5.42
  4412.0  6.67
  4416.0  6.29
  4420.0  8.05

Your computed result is 2.28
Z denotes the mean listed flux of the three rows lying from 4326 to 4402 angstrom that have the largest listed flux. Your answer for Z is 7.0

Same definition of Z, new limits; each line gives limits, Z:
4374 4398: 6.6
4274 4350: 6.7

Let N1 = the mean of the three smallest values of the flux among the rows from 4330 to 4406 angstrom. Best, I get 4.68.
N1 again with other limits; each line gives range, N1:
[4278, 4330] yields 4.75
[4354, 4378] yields 6.23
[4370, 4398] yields 6.11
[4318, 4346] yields 4.68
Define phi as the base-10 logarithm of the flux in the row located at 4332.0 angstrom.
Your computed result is 0.77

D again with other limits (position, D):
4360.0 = 2.48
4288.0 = 2.46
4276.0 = 2.50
